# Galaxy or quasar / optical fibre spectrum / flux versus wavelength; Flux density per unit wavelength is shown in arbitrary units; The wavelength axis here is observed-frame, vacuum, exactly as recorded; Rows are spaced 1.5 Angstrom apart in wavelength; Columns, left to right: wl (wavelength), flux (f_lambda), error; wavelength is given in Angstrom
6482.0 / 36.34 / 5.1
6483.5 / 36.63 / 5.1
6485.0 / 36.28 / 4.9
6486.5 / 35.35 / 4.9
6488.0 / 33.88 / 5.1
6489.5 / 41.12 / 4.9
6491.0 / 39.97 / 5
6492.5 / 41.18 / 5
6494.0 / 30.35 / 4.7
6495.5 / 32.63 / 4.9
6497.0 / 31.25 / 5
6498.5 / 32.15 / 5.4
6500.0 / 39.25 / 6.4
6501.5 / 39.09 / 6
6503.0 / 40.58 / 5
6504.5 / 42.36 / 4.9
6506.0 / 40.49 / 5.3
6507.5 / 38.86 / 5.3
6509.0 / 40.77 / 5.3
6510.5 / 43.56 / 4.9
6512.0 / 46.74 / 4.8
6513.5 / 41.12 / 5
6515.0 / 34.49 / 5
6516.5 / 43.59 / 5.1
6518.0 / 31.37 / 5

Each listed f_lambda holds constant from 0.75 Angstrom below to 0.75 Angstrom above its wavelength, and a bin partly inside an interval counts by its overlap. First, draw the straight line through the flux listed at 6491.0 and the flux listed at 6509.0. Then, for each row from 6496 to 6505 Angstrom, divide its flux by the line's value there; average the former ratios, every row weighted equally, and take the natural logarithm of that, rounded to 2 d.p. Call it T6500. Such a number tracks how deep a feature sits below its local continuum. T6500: -0.08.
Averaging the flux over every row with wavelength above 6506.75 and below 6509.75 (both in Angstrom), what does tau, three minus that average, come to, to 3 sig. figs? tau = -36.8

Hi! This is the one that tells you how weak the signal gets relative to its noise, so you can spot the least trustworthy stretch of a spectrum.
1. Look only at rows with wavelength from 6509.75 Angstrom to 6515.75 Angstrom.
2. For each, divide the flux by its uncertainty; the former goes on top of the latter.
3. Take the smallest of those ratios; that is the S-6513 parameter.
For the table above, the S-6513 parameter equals 6.9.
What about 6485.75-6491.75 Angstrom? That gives 6.6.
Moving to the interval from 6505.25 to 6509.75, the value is 7.3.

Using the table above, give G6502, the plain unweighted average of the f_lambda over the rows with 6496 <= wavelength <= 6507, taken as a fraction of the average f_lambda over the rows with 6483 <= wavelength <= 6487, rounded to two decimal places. 1.05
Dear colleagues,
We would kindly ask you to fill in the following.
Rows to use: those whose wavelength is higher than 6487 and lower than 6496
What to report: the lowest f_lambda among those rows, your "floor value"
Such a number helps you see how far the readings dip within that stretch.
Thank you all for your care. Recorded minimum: 30.35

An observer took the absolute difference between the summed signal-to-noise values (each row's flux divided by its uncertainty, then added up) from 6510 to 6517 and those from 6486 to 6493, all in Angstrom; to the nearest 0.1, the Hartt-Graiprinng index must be 3.8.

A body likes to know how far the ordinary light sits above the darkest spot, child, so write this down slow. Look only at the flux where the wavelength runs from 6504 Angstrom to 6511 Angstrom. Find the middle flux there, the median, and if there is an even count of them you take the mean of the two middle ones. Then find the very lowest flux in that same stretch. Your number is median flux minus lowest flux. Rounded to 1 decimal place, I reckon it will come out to 1.9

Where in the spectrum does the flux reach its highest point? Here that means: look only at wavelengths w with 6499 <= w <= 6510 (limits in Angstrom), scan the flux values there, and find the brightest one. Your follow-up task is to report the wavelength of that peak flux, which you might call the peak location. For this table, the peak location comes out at 6504.5 Angstrom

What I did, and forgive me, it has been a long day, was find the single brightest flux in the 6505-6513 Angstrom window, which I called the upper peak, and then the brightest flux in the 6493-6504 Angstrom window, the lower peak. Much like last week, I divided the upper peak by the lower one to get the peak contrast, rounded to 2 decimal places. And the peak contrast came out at 1.15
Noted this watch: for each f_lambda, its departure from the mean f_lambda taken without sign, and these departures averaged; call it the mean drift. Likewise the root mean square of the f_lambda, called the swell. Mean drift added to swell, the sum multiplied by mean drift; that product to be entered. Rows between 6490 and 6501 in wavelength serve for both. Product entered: 166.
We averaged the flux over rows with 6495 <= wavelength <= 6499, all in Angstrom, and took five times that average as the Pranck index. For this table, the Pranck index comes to 160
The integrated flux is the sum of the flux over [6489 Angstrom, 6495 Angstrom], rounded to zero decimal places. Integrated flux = 153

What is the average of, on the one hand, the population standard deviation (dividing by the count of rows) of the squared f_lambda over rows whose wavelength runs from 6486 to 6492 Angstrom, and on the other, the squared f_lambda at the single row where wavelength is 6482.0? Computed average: 774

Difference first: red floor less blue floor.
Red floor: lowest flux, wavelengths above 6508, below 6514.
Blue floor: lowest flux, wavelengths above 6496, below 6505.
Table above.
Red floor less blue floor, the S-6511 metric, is 10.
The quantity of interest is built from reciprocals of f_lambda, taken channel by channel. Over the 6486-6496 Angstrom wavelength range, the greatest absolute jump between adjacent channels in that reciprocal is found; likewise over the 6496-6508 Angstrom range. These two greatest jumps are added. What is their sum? 0.0143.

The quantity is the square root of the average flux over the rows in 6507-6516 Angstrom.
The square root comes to 6.4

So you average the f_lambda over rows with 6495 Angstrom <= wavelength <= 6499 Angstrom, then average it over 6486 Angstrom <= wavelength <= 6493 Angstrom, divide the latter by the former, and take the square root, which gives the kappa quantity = 1.09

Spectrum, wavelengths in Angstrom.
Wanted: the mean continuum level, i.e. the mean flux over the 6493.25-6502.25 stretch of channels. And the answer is 34.1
